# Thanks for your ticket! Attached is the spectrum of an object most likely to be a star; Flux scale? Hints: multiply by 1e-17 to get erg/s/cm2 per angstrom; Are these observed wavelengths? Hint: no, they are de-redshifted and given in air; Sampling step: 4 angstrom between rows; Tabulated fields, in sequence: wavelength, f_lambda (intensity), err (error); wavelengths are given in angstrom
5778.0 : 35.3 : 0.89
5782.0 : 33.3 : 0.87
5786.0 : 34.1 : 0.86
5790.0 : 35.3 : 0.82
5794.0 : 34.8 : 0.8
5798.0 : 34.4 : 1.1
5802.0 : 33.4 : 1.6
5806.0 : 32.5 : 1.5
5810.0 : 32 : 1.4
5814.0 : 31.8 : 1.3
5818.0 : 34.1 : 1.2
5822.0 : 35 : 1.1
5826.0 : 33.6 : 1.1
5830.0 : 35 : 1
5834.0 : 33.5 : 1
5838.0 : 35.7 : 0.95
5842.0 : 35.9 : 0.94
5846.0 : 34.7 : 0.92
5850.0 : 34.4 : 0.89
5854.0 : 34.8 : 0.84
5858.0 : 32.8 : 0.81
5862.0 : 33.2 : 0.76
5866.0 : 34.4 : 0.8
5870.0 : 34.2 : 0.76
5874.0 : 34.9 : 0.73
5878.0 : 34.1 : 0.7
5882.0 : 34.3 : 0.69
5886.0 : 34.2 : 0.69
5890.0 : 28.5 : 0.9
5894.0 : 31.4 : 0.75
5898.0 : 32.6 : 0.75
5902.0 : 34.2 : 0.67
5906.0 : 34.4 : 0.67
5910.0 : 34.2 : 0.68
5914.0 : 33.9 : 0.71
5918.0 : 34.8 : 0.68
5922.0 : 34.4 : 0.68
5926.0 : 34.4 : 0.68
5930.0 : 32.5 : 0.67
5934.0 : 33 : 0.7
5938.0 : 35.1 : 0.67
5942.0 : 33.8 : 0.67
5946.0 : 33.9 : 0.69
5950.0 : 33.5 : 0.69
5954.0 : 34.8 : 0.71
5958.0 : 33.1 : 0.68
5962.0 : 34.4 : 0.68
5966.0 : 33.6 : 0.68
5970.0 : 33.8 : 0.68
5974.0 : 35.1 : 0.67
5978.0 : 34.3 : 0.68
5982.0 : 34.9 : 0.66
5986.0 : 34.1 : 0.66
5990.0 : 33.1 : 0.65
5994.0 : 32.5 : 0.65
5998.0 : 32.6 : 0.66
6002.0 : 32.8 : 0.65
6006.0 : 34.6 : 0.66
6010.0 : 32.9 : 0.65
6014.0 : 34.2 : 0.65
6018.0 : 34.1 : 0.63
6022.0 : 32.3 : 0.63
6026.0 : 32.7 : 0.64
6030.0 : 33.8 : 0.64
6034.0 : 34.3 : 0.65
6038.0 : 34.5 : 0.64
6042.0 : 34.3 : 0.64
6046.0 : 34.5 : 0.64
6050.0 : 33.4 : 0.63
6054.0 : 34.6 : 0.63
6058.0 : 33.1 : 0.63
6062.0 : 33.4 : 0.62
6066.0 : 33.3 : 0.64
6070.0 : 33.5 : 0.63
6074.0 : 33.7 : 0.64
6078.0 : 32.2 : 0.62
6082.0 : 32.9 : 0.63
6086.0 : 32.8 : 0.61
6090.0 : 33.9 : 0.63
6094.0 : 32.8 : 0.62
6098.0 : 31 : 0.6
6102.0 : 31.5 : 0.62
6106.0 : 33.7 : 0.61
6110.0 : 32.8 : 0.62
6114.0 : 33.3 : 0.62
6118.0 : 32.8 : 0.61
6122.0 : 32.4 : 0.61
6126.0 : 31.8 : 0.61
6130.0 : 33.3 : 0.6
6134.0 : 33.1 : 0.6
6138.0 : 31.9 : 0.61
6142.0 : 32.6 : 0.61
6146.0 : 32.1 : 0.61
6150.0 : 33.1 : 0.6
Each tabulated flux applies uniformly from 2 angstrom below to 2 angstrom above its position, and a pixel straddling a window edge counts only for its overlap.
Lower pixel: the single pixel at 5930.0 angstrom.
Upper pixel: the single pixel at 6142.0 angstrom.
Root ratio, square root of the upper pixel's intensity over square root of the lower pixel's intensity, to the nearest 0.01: 1.00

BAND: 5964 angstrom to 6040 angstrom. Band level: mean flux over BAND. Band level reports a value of 33.7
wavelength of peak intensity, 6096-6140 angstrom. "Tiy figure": 6106.0 angstrom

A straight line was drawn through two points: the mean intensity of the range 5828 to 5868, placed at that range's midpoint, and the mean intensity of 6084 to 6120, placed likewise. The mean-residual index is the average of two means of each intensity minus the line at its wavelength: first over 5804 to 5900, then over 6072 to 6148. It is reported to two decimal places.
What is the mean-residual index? -0.39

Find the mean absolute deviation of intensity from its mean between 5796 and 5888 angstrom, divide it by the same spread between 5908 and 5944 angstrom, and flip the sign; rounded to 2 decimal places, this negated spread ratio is -1.31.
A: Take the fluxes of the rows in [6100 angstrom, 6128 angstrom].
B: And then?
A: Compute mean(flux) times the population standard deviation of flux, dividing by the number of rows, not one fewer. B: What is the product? 23.6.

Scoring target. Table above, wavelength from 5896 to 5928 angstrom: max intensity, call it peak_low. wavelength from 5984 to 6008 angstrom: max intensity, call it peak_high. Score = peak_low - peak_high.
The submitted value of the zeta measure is 0.2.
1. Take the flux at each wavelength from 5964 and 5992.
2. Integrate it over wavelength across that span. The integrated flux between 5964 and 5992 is 956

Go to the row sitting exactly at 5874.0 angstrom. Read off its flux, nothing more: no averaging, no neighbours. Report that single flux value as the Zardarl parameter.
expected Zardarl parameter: 34.9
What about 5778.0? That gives 35.3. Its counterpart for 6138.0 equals 31.9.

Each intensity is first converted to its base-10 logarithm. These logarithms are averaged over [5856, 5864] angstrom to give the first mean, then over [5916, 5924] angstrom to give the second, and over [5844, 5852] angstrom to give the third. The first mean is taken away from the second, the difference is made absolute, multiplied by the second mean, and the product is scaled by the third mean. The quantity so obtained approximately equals 0.049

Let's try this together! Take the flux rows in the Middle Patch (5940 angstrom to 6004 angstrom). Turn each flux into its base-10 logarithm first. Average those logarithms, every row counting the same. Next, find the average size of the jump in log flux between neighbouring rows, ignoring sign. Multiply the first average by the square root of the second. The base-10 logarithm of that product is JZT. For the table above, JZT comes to -0.83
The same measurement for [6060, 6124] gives -0.81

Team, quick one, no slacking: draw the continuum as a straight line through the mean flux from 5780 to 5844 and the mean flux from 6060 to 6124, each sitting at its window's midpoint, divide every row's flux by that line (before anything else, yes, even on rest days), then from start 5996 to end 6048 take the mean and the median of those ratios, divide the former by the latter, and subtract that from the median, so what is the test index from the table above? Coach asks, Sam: 0.040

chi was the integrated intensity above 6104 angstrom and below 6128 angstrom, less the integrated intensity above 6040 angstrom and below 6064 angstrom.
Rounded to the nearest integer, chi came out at -26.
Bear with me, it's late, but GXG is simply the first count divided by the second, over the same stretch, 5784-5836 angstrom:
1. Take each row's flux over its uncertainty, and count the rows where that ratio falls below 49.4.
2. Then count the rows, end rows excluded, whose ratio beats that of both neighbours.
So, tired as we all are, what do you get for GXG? 4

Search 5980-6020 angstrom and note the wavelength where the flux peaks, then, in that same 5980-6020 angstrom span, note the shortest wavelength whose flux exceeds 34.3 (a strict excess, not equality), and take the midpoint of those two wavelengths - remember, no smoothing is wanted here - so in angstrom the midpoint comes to 5982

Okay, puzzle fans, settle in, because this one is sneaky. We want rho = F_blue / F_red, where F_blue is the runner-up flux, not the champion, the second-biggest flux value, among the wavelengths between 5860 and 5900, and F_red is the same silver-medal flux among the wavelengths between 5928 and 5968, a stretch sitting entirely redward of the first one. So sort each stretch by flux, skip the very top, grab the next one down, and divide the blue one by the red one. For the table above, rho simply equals 0.99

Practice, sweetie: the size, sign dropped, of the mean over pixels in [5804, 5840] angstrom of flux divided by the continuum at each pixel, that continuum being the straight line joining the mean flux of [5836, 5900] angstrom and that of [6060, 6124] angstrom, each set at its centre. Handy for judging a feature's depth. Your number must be 0.993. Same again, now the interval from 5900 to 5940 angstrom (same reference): 1.016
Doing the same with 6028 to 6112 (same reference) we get 1.011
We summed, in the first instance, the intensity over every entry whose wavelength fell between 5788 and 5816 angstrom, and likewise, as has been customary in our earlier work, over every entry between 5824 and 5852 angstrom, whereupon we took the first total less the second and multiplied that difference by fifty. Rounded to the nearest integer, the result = -430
